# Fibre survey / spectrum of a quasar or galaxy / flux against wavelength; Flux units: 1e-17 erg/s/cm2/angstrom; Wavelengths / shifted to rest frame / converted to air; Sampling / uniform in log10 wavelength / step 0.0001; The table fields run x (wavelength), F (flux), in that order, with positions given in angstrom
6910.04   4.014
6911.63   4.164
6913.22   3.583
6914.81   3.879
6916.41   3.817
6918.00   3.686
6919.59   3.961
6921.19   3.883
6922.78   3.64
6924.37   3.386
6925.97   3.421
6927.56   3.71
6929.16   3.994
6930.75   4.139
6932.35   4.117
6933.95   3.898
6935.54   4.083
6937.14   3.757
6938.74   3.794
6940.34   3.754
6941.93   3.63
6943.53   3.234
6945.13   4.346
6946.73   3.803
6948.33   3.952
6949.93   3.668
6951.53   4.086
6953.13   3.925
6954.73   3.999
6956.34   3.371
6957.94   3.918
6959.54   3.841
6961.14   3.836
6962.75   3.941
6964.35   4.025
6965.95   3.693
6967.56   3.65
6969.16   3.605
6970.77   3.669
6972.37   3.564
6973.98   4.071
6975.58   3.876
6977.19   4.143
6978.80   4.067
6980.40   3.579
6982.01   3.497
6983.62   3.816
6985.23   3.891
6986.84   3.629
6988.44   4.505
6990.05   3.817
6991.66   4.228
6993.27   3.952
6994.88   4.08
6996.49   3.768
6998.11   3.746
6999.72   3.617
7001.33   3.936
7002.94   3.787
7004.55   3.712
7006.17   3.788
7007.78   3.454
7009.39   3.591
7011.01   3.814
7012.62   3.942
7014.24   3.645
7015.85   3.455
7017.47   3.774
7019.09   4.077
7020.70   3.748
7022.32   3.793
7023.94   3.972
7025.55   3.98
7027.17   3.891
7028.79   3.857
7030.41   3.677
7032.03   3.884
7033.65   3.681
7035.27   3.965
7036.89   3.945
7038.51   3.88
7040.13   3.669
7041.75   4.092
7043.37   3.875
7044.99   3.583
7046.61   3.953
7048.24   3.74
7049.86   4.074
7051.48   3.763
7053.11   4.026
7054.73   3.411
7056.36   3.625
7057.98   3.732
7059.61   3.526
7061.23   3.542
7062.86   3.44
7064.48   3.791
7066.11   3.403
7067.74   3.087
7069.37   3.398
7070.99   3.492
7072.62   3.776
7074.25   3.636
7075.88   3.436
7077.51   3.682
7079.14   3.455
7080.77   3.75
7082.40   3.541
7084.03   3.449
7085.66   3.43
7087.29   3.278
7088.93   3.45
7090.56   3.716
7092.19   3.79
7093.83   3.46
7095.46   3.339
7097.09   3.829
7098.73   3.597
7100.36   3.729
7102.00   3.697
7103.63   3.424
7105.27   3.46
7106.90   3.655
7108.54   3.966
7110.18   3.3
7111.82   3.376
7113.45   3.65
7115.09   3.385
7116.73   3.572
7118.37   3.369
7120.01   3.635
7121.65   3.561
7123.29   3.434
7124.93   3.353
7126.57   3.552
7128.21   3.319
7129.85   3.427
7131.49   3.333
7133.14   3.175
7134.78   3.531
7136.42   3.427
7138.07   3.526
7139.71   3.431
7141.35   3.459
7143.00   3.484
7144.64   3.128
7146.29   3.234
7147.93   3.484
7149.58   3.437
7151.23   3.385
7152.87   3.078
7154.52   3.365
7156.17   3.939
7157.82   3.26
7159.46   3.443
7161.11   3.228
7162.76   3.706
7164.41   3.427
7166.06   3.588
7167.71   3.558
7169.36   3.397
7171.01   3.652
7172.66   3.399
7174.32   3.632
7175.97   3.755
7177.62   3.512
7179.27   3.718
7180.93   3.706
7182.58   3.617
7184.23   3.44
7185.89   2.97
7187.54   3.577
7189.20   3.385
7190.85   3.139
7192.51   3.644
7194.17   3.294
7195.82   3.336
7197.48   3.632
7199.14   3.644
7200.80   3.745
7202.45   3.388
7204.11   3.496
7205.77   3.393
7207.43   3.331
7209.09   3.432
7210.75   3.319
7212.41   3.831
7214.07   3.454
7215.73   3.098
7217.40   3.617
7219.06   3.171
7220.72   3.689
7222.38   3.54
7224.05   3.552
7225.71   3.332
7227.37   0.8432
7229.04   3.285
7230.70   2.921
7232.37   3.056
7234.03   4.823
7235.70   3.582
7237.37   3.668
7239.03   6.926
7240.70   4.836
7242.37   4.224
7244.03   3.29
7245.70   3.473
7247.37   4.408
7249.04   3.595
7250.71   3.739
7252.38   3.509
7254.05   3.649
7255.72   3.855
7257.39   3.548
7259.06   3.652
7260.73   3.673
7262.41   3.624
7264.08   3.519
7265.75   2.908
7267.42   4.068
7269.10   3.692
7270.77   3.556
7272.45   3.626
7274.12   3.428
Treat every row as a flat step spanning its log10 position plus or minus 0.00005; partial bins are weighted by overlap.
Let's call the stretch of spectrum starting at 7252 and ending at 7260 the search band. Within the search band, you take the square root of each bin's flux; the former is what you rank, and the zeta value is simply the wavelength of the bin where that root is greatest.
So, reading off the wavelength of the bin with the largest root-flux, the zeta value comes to 7255.72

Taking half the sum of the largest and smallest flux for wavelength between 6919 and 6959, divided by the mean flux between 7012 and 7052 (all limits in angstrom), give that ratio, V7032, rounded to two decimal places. 0.99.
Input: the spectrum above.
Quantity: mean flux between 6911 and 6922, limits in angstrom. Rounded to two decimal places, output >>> 3.85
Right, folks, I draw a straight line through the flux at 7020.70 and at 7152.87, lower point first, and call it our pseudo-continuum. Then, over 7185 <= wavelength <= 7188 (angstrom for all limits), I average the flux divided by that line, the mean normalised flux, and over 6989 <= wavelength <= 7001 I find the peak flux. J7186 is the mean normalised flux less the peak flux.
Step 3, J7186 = -3.1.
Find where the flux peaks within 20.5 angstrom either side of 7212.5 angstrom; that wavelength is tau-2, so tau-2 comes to 7212.41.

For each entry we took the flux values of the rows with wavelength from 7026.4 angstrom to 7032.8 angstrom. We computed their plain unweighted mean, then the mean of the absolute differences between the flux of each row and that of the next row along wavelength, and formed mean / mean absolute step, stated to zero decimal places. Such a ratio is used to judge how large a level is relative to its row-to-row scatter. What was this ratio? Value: 27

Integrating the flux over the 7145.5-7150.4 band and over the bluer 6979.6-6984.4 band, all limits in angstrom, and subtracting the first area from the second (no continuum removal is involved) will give 0.8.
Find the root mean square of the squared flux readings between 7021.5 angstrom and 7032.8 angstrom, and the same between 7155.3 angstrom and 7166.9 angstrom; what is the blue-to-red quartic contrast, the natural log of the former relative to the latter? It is 0.18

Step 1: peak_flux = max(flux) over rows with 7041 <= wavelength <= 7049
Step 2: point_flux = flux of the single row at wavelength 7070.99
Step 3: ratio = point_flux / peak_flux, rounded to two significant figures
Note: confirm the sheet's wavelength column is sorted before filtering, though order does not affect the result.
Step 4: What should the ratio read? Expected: 0.85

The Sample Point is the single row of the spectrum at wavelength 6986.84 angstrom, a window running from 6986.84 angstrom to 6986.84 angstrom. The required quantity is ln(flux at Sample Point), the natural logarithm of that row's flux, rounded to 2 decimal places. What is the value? 1.29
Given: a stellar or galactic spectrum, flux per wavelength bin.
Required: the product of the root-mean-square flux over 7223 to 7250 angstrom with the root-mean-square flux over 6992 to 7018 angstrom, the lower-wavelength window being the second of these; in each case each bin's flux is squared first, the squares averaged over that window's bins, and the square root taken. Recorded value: 14.8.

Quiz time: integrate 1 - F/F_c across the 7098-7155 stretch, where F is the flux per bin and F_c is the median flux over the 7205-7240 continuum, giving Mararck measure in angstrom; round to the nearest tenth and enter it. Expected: -0.4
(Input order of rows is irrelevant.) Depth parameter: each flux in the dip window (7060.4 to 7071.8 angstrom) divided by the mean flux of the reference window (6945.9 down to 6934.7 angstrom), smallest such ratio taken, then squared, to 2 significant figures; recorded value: 0.66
